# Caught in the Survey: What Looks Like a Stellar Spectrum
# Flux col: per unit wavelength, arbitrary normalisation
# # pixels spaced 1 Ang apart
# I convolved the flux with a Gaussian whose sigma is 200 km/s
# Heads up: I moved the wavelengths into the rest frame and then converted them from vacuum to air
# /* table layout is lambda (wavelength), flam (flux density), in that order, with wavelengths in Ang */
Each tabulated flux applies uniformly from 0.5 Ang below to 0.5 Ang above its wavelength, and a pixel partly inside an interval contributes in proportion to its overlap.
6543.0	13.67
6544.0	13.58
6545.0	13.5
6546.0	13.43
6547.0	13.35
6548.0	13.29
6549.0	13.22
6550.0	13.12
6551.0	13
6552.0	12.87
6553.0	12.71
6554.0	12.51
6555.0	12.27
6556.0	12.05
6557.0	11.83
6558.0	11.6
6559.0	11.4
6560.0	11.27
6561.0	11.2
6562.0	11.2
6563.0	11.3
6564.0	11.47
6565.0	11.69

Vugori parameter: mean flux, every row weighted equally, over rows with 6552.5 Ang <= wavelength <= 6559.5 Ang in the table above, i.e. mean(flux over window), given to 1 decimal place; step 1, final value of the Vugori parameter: 12.1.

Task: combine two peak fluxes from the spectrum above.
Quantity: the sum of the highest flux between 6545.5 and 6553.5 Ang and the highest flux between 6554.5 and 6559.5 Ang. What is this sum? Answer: 25.7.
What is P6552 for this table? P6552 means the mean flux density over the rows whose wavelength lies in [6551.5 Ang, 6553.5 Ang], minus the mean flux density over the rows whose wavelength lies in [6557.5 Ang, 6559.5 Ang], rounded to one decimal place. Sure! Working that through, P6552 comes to 1.3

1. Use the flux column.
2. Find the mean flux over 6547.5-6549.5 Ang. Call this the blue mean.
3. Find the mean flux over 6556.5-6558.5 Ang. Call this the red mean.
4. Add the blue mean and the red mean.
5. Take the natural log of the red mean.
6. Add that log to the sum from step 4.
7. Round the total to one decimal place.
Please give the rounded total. 27.4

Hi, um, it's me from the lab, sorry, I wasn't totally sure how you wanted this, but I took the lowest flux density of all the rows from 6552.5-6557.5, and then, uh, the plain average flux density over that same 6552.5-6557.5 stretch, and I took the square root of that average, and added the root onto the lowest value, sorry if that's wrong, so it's 15.3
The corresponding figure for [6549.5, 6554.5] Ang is 16.1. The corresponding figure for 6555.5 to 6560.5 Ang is 14.7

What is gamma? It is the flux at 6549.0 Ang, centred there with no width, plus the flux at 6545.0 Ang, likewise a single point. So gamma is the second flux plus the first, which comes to 26.7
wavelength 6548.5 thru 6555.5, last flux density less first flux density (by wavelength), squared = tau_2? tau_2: 0.9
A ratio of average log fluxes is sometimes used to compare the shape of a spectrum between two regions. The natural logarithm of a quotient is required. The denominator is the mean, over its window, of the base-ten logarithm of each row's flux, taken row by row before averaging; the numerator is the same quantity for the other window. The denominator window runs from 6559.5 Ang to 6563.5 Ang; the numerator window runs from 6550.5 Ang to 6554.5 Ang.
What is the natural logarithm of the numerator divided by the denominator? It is 0.051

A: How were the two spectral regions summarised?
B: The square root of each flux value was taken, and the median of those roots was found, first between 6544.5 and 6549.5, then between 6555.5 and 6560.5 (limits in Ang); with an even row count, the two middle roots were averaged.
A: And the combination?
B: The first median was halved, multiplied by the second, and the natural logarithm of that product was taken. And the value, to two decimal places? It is 1.83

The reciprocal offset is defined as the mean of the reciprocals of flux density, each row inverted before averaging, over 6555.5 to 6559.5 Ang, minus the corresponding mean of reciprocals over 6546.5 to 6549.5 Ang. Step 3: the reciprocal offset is 0.010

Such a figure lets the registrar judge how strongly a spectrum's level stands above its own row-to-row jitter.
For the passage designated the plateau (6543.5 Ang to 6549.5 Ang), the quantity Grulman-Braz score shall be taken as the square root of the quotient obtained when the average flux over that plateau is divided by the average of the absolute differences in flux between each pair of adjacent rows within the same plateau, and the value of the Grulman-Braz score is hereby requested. 13.6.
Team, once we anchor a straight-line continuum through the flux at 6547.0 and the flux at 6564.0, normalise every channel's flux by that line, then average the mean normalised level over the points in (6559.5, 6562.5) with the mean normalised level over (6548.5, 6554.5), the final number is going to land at 0.978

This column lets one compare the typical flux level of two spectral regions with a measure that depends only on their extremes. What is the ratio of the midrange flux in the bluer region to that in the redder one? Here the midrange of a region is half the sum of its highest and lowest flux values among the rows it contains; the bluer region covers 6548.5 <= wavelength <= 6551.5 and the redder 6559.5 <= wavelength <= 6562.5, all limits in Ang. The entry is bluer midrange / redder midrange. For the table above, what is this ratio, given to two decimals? 1.17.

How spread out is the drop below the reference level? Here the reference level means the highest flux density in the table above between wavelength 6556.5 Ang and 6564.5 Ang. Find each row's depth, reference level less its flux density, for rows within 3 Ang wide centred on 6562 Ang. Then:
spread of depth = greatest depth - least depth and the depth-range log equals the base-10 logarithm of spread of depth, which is -1.00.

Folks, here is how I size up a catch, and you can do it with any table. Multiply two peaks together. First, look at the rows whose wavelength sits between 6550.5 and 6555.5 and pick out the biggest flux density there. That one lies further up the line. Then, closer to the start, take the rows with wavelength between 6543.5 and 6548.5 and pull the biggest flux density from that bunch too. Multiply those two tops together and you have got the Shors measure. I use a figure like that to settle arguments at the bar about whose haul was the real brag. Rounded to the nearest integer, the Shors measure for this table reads 177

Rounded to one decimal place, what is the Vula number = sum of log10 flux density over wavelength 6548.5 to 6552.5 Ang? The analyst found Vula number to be 4.5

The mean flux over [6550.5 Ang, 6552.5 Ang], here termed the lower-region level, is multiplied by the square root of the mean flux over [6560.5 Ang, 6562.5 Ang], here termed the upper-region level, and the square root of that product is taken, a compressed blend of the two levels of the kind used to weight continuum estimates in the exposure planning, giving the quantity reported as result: 6.58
